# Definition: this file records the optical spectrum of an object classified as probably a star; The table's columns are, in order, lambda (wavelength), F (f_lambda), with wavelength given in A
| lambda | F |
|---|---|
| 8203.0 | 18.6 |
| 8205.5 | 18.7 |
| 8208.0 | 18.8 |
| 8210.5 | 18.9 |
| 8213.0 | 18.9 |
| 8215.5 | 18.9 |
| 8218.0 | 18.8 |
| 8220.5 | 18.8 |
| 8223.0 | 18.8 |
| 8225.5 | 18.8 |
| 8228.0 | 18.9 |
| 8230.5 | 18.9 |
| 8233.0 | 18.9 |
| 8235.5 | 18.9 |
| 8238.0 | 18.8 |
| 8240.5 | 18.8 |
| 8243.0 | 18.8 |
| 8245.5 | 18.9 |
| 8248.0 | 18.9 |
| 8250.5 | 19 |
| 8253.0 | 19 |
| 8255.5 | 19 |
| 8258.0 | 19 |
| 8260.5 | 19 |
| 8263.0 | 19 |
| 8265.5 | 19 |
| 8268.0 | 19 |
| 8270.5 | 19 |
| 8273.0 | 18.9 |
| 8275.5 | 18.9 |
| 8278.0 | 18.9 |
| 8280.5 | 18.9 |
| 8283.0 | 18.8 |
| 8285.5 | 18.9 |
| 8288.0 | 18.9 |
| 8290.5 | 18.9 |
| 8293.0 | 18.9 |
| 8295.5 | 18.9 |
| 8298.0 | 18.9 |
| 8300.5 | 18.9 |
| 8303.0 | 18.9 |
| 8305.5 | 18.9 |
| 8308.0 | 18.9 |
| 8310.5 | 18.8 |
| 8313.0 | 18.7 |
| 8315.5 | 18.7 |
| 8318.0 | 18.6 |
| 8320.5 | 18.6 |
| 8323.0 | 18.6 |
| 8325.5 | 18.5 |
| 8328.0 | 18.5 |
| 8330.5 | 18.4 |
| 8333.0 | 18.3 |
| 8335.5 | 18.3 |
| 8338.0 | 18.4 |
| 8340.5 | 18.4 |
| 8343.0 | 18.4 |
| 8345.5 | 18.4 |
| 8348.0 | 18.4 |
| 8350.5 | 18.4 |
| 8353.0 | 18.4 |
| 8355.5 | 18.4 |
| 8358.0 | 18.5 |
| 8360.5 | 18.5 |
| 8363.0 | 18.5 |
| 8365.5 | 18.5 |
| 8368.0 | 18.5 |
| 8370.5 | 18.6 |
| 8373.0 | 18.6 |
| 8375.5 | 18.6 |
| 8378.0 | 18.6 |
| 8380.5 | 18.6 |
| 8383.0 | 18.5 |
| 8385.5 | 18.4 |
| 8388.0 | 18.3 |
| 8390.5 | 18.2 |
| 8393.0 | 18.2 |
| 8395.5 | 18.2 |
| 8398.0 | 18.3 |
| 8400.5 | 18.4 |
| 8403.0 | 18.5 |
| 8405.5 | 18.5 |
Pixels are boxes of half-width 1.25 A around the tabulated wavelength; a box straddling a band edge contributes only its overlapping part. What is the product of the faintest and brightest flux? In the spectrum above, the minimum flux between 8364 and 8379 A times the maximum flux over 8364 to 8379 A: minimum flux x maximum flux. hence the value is 344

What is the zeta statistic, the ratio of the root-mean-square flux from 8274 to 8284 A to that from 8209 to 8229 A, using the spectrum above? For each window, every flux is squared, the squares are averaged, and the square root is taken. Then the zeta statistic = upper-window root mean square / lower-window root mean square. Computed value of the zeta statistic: 1.00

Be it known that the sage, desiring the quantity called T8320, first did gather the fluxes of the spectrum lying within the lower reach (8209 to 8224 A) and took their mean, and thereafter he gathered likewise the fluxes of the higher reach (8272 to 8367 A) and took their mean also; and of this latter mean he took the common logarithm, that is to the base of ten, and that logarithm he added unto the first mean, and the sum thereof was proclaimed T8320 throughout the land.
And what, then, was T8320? 20.1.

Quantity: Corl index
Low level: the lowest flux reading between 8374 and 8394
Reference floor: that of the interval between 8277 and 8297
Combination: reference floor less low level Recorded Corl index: 0.60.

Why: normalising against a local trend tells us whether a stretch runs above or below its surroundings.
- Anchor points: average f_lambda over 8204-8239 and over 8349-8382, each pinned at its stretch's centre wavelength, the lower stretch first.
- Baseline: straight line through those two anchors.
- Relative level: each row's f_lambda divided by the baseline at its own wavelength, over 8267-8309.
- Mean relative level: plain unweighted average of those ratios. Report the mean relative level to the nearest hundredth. 1.01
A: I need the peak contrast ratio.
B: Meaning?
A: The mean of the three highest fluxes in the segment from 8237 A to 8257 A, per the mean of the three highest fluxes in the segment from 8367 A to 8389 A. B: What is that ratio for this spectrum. 1.02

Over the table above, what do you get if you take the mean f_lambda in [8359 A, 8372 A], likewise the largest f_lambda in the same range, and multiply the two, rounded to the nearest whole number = 344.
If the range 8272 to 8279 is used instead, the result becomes 357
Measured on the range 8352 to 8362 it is 341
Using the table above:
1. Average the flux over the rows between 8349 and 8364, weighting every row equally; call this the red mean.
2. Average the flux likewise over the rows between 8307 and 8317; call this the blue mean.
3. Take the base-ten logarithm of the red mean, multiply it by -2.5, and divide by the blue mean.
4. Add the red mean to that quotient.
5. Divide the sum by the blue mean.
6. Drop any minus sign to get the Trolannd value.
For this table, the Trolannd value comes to 0.974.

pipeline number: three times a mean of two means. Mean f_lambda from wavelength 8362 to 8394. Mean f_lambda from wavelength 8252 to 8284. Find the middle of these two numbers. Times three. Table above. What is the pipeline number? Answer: 56.1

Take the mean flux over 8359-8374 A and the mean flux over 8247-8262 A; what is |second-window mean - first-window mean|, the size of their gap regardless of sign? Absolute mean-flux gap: 0.45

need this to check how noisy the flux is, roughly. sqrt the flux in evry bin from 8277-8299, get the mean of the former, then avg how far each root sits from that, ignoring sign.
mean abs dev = 0.0023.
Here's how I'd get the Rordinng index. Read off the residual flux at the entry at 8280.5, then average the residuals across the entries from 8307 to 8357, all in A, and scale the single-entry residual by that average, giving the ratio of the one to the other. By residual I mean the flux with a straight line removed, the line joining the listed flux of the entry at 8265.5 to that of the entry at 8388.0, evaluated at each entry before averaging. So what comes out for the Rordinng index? 0.1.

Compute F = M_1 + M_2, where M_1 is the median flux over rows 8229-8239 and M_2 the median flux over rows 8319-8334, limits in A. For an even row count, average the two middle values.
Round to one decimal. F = 37.4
